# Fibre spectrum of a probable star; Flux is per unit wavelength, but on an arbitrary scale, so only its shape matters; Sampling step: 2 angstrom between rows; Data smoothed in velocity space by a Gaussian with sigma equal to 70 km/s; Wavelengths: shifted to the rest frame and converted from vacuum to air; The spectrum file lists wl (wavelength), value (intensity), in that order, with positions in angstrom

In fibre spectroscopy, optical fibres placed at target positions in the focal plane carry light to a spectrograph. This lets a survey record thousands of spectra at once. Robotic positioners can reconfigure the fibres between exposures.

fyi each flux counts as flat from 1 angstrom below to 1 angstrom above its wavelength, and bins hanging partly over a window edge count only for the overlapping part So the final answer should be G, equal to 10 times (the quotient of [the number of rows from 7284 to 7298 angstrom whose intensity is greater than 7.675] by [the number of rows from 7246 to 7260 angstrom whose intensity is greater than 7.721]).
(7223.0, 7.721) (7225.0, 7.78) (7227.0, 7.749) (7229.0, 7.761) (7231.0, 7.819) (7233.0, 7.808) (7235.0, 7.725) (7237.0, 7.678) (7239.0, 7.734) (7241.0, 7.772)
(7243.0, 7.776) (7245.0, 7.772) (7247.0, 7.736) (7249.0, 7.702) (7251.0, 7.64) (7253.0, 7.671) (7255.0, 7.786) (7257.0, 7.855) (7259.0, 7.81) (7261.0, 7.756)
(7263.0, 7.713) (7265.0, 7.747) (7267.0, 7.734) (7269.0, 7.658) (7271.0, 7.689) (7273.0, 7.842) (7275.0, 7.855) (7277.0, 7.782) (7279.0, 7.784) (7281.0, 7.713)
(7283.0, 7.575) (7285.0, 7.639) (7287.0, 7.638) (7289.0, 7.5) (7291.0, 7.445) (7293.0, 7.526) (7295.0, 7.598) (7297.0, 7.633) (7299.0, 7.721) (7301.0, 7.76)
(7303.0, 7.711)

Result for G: 0.0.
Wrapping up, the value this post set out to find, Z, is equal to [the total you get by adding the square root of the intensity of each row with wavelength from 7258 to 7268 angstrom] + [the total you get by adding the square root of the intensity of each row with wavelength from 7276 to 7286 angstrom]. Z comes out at 27.8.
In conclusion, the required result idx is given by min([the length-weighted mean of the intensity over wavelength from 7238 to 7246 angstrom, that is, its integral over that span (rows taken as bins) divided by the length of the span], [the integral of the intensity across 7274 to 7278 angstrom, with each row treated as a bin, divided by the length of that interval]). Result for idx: 7.76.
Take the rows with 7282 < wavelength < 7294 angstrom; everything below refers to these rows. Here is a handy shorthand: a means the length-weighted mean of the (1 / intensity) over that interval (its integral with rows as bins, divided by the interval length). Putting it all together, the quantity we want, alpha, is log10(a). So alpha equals -0.878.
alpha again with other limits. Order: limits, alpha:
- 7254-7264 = -0.891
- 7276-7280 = -0.891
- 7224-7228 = -0.890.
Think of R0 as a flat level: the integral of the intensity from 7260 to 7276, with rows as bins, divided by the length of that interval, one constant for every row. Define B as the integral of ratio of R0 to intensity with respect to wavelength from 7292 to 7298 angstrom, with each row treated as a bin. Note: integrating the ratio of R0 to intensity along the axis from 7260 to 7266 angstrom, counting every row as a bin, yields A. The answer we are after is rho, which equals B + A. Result 12.1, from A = 6.01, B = 6.13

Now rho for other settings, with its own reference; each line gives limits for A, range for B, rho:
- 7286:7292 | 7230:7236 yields 12.2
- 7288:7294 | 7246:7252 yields 12.3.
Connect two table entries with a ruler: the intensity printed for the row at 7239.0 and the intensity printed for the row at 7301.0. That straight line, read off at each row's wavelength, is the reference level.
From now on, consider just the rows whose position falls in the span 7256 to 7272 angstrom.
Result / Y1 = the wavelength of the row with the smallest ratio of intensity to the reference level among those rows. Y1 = 7269.0 angstrom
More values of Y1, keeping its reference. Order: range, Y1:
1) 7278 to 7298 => 7291.0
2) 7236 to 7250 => 7237.0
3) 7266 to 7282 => 7269.0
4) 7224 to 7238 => 7237.0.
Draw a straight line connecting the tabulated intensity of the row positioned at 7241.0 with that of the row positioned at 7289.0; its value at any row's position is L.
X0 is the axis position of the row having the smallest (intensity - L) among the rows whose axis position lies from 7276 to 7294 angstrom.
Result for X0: 7291.0 angstrom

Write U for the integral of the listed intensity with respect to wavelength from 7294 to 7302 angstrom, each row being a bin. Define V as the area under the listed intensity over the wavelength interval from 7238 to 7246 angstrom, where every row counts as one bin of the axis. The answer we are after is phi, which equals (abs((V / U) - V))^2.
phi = 3733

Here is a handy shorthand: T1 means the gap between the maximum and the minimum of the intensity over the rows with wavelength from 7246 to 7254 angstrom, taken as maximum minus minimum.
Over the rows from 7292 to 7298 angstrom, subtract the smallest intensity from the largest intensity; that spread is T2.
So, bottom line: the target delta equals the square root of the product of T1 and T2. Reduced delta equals 0.101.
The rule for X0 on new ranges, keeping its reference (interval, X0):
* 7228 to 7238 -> 7237.0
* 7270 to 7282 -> 7271.0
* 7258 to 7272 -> 7269.0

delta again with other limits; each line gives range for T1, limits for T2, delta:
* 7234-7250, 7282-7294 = 0.138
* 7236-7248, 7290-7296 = 0.122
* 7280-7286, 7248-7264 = 0.172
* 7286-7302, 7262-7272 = 0.167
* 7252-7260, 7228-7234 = 0.103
